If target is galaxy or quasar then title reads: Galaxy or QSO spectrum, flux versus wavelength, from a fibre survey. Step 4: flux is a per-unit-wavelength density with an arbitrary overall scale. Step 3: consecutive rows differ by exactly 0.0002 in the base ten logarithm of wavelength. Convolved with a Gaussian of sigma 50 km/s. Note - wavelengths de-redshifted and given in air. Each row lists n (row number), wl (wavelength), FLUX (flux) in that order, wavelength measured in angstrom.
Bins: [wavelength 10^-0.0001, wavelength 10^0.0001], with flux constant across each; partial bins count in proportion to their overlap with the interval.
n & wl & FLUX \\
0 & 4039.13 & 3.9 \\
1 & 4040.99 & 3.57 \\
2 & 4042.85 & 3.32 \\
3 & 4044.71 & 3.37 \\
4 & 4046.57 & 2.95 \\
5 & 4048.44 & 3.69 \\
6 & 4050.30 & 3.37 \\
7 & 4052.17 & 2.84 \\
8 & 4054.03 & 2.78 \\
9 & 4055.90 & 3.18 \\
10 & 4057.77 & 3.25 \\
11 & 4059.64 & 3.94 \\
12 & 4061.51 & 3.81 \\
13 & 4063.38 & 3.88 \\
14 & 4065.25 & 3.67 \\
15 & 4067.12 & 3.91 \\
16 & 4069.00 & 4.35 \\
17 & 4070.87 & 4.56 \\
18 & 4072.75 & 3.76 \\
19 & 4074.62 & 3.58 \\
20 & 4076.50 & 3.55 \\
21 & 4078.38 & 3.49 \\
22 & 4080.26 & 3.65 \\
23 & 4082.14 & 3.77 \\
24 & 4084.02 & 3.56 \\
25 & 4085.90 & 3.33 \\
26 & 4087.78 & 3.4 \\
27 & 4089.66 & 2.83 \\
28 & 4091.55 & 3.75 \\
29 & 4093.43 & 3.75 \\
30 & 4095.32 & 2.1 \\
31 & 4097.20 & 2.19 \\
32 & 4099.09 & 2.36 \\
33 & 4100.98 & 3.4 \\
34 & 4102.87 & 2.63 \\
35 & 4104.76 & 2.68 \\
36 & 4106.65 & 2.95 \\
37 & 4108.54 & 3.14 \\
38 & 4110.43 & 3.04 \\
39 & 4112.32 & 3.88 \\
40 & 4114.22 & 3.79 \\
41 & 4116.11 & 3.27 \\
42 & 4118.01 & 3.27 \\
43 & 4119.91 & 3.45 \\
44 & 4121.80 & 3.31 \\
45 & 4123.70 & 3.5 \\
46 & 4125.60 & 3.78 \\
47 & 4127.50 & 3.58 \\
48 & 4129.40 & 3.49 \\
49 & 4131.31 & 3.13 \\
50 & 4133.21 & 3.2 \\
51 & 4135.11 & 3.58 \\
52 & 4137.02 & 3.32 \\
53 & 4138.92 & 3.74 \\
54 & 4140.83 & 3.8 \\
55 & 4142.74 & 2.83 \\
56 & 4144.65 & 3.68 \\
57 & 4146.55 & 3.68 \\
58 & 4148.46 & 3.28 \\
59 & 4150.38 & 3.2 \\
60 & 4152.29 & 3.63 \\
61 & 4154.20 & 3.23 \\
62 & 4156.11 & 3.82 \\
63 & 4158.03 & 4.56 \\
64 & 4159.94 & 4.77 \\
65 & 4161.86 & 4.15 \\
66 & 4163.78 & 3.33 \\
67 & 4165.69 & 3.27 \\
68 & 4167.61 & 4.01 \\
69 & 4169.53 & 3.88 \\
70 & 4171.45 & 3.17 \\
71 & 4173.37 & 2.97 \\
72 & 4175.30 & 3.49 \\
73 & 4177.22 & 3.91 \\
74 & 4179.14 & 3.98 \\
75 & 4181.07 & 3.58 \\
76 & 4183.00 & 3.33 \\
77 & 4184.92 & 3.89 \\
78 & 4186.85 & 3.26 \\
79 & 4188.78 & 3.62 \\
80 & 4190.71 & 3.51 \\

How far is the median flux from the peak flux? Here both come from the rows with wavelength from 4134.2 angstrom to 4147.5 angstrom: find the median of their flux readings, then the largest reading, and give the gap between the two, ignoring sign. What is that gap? 0.1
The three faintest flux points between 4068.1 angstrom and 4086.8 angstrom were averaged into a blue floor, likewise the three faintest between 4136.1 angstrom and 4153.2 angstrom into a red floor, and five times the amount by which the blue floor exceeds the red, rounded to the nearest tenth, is 1.8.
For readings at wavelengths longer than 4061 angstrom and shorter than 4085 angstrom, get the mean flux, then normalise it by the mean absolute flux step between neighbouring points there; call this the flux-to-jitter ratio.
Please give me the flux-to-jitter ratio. 17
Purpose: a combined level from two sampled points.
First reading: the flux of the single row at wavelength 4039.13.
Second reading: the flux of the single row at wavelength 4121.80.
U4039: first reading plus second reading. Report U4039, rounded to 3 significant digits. 7.21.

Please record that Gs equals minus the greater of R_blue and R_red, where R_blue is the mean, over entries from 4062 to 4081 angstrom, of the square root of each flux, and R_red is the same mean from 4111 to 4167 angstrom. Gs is -1.96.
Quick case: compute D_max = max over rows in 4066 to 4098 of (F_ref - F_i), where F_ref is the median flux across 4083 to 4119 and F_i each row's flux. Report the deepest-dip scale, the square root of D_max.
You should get 1.08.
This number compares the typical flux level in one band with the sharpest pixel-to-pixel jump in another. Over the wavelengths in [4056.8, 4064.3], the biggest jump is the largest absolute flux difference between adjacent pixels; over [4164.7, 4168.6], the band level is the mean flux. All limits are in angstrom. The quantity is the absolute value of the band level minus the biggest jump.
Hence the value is 2.95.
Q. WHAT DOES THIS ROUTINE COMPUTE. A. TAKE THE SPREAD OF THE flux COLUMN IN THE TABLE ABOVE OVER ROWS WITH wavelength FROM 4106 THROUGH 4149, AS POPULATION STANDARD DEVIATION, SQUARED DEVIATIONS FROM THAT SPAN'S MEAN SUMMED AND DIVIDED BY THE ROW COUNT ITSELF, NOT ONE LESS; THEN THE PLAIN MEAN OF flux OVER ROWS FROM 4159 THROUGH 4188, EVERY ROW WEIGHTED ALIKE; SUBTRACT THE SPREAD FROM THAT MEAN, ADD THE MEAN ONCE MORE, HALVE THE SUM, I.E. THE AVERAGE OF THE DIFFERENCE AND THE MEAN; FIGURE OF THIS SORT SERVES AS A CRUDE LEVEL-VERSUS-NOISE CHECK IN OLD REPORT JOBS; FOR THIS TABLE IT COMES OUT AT 3.52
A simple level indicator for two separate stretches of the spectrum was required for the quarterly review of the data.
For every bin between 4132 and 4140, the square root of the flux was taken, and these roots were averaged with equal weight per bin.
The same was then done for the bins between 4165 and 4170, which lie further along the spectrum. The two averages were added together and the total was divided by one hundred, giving 0.0379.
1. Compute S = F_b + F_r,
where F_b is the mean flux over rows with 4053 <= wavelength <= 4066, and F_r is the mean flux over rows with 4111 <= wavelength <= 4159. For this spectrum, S 7.0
